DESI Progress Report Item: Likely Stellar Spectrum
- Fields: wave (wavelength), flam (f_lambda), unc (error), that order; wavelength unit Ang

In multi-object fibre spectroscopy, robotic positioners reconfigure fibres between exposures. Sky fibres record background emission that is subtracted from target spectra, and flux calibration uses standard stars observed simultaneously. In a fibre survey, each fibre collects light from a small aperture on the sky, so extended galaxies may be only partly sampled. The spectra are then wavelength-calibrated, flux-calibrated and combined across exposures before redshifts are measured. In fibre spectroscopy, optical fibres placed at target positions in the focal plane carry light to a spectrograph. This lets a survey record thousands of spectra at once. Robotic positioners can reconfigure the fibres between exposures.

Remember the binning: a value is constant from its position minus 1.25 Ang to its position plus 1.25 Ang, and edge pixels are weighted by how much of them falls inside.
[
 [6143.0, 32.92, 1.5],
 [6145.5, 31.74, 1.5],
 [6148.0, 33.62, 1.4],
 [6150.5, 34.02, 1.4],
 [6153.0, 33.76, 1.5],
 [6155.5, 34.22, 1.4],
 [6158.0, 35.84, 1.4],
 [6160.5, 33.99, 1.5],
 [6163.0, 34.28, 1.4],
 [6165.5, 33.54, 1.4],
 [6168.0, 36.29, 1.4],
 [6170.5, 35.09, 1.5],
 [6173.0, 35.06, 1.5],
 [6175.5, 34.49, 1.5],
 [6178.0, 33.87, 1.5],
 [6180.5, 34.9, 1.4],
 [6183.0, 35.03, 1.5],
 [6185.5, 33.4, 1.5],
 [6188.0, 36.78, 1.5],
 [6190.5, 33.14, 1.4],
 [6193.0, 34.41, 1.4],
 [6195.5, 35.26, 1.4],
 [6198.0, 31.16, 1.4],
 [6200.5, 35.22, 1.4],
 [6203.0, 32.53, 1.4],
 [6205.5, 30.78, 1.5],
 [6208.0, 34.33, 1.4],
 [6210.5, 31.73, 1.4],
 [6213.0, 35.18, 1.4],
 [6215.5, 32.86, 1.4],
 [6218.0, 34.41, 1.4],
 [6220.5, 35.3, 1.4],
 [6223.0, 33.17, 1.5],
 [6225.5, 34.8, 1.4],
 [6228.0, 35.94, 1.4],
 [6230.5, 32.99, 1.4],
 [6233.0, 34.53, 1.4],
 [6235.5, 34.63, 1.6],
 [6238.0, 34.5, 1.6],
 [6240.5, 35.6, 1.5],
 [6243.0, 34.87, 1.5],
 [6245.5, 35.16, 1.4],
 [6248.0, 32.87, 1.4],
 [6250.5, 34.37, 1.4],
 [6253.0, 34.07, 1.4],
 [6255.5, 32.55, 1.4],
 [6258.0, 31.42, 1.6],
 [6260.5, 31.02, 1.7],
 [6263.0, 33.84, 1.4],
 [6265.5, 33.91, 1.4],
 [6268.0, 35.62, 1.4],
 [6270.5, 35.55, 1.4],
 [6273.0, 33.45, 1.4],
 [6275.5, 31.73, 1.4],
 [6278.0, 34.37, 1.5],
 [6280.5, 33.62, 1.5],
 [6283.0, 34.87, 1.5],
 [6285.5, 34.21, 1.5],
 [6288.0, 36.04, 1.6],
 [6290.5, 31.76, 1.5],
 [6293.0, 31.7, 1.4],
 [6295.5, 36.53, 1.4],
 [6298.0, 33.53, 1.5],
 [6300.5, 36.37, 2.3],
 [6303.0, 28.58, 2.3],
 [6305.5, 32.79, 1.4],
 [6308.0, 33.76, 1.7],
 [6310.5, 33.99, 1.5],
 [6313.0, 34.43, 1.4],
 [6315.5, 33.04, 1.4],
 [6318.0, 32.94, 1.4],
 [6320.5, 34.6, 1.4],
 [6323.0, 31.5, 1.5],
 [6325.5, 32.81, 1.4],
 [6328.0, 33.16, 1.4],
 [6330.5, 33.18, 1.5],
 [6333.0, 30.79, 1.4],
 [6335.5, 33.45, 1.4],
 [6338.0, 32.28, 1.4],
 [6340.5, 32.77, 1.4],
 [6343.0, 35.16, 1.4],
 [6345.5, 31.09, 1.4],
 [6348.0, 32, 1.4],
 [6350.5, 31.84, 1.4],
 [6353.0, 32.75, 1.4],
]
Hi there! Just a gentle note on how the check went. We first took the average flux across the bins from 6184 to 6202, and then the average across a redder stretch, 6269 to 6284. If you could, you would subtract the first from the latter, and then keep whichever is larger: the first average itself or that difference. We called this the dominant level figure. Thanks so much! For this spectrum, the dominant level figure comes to 34.2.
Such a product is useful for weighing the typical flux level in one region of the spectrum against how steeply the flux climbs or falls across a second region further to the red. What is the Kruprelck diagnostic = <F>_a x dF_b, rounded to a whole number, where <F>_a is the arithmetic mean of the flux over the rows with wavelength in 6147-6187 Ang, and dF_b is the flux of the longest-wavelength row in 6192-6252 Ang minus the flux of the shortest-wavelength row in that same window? -1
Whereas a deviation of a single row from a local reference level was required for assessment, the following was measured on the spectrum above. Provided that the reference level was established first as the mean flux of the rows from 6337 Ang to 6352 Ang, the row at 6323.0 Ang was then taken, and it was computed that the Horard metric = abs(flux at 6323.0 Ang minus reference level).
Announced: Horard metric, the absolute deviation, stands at 1.0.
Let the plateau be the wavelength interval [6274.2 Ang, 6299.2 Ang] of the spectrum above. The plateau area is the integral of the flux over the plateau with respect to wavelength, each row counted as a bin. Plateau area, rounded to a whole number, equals 846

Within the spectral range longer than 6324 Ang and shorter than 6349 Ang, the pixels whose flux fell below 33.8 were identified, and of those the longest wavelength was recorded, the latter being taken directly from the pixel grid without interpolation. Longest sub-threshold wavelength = 6348.0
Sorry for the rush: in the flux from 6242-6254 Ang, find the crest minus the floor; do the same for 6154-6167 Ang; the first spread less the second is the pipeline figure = 0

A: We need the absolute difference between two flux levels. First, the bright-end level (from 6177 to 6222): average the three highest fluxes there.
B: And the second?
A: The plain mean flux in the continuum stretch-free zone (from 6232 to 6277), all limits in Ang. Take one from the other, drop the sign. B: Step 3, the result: 1.91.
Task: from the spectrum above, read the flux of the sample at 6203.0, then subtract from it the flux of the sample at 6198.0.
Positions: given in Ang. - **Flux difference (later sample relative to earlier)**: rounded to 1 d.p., 1.4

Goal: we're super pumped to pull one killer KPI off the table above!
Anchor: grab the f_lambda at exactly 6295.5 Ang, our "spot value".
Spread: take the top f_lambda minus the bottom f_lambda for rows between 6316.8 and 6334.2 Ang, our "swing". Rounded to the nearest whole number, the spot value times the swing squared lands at 530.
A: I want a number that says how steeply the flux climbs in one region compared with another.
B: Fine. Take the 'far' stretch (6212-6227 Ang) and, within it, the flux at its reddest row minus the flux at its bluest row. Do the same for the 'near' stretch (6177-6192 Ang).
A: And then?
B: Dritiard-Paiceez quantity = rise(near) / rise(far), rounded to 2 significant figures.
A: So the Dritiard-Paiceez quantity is 1.9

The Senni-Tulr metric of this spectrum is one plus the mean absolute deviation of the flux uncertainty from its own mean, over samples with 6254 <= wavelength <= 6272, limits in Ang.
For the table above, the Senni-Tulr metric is 1.10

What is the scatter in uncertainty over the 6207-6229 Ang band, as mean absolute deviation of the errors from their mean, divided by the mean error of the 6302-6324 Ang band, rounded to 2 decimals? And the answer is 0.01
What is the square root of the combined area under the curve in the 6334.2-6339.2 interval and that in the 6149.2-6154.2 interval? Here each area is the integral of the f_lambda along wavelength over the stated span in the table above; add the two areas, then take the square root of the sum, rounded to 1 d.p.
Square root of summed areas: 18.3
